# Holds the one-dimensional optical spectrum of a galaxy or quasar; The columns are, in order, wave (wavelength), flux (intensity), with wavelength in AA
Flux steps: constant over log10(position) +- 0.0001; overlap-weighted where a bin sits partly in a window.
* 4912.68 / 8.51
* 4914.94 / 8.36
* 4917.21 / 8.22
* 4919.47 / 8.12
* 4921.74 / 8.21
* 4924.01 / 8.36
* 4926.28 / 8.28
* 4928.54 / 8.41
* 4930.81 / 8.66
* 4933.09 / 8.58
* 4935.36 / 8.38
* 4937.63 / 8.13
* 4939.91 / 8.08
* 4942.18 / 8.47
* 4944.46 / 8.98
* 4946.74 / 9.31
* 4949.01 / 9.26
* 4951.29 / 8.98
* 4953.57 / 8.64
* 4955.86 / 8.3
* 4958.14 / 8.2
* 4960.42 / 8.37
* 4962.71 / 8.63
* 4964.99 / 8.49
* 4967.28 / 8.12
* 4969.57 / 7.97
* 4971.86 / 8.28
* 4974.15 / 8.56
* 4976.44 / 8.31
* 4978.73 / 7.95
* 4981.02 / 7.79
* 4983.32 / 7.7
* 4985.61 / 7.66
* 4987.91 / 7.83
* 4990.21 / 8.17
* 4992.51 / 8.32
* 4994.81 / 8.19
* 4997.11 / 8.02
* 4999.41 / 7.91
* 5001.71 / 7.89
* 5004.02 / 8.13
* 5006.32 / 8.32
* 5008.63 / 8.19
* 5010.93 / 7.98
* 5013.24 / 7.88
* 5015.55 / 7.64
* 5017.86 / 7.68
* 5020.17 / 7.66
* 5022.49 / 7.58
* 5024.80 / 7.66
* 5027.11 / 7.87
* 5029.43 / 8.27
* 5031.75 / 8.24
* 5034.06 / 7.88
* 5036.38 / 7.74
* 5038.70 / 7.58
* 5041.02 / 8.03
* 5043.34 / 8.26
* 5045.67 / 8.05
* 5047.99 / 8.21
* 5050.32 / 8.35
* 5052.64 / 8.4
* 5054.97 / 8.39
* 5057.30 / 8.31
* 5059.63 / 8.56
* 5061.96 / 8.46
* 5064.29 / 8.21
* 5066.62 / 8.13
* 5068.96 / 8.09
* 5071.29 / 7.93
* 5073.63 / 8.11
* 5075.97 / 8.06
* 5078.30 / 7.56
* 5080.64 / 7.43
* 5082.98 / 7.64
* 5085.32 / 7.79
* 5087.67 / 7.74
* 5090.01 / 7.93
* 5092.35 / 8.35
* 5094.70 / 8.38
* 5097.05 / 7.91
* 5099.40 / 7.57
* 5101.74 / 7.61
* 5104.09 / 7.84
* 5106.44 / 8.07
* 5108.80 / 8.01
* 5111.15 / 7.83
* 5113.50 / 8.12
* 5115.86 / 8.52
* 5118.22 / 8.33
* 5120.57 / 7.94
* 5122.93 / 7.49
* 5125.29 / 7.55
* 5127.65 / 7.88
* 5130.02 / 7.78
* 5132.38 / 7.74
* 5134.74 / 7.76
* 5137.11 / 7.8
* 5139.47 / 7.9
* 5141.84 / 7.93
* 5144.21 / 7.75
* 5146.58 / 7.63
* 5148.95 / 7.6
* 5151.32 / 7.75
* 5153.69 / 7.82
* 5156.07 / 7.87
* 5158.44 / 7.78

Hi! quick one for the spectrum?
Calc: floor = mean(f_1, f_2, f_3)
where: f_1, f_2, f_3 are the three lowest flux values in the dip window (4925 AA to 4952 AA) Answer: 8.16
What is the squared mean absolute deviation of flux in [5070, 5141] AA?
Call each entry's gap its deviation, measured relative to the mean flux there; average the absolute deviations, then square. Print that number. 0.044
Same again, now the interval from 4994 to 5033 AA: 0.043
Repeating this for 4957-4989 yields 0.074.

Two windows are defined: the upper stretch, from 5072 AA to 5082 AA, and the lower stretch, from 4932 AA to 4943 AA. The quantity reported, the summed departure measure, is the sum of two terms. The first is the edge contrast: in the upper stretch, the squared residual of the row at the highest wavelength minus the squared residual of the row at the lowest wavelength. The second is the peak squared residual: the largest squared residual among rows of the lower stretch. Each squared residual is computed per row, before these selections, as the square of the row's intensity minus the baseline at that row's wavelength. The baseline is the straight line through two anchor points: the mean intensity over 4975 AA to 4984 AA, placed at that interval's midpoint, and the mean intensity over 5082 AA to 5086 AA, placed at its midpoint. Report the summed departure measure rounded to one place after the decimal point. 0.2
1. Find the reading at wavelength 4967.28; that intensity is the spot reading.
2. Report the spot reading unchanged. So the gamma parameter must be 8.12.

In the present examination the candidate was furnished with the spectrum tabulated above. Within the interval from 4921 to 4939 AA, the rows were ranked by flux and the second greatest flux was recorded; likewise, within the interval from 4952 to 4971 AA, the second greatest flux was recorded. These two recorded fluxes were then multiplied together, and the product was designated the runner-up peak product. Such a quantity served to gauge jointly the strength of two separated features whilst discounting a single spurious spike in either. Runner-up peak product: 74.0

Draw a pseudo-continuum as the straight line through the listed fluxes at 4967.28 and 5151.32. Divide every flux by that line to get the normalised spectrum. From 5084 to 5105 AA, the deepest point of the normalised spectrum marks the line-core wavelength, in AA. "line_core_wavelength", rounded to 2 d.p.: 5099.40 AA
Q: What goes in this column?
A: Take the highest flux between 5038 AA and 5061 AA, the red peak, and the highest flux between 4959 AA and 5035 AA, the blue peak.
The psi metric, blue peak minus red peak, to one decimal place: 0.1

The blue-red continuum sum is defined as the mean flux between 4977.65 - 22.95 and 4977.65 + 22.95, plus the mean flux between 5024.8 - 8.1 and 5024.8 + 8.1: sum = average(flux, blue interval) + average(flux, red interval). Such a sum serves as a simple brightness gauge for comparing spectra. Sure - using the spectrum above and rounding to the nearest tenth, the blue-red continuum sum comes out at 16.0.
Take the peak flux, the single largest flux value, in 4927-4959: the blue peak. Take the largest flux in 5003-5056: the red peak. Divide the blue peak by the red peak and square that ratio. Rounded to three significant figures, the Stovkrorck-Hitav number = 1.23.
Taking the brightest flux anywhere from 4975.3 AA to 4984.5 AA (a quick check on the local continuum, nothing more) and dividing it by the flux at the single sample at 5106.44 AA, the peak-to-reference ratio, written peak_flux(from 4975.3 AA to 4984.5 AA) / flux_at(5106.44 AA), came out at 1.03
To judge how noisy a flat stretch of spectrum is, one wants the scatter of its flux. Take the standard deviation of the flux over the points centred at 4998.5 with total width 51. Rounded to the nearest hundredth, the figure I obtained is 0.27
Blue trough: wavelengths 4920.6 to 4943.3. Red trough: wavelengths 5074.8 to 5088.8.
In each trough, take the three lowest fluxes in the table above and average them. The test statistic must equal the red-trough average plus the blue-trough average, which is 15.7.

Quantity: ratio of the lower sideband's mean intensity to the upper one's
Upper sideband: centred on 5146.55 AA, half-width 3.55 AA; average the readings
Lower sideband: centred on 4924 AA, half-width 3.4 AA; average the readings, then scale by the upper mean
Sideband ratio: 1.08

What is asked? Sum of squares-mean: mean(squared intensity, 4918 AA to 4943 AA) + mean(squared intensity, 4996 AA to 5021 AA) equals 133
